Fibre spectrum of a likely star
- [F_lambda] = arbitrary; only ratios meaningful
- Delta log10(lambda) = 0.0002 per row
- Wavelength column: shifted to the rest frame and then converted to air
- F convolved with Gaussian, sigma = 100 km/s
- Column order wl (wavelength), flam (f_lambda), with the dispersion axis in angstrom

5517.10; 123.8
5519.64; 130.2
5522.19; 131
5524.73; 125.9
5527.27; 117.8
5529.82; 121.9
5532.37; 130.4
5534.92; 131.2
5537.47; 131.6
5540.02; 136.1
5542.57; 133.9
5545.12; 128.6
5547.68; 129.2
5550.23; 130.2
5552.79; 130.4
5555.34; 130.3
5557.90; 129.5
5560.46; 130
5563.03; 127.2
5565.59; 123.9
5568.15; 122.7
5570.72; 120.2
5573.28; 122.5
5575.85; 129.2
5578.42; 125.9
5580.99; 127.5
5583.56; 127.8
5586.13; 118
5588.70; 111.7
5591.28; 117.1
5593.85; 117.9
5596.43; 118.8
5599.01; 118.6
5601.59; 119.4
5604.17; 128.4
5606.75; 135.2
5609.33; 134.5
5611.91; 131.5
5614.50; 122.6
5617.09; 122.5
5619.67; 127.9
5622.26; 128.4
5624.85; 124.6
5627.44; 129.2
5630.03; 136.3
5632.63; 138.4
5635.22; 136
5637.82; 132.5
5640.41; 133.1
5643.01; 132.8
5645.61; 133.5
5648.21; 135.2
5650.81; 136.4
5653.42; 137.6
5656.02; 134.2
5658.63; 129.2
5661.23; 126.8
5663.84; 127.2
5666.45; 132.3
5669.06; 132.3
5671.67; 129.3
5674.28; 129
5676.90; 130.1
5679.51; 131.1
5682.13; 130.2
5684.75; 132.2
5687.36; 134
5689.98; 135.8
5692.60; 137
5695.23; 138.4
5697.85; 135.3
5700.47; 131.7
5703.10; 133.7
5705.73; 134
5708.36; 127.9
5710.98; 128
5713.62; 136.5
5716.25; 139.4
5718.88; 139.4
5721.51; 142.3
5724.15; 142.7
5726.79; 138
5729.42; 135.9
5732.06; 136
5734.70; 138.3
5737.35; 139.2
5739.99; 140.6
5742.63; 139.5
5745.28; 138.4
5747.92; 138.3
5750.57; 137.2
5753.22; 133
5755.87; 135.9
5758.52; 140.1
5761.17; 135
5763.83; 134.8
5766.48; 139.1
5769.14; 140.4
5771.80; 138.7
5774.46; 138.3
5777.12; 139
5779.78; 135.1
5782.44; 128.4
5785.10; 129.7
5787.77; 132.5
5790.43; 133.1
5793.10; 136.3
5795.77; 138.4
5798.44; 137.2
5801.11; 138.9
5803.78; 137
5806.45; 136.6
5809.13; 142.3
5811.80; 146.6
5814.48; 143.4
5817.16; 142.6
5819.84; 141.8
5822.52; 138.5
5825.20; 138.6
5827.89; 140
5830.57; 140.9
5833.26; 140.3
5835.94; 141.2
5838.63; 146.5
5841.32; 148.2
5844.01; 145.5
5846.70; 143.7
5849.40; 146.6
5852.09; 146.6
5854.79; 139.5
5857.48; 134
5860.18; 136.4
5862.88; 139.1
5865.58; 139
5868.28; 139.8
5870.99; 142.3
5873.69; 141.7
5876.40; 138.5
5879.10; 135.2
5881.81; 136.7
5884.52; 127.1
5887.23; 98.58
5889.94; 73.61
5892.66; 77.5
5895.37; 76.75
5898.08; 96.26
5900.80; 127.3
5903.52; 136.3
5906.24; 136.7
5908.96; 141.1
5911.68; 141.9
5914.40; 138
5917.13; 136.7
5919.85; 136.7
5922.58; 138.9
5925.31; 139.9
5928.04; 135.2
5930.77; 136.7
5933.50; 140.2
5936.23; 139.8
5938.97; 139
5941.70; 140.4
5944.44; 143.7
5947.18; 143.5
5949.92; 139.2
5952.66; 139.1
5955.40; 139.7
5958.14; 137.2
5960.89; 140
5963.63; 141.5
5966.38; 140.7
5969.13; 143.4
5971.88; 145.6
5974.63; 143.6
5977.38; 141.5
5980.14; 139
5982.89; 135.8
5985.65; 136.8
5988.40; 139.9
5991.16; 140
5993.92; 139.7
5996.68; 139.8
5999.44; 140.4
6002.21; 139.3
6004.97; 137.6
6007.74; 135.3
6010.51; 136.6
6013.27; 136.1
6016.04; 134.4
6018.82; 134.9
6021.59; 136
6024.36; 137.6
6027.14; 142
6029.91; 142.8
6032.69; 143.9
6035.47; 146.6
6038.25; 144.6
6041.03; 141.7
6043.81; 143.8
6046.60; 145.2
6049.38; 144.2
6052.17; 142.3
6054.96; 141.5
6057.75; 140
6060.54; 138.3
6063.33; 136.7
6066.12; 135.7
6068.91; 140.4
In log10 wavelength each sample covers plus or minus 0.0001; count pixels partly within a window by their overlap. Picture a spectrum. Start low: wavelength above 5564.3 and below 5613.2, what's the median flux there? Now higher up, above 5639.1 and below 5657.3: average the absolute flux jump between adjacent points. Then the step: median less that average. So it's 121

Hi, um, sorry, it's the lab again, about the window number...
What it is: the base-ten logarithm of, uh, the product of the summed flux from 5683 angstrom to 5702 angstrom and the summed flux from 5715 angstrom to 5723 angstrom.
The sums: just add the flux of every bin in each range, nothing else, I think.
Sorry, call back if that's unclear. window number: 5.60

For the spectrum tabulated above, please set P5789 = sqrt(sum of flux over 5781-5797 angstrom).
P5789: 28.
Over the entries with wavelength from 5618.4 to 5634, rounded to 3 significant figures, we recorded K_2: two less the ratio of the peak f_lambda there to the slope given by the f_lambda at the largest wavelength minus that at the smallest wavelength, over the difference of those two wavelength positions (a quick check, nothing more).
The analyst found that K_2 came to -169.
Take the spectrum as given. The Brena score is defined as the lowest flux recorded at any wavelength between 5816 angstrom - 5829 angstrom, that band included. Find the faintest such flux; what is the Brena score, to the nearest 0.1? 138.5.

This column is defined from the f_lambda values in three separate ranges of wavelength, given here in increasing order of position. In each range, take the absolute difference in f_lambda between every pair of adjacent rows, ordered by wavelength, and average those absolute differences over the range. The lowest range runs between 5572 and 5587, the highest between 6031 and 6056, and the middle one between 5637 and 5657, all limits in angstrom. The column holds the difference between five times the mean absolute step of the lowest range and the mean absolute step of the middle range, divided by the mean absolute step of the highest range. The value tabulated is 11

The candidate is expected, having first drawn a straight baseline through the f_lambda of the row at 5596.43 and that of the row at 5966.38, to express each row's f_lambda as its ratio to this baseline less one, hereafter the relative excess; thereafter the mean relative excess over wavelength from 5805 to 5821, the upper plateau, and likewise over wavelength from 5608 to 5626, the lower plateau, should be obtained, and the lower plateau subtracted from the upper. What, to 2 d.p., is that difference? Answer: 0.02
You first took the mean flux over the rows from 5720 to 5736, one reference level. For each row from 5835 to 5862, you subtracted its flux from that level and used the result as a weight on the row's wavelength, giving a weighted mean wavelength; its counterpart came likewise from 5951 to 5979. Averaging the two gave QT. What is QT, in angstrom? 5906.6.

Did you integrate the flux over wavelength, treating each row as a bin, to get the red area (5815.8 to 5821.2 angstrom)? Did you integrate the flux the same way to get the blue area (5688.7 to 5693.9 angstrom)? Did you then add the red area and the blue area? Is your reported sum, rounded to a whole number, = 1477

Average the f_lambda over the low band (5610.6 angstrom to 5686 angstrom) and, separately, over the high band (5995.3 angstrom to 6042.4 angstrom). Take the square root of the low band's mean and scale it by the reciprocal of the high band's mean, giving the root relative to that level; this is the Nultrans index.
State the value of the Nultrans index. 0.0821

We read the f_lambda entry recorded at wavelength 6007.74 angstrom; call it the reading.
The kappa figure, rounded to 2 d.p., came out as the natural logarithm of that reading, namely 4.91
